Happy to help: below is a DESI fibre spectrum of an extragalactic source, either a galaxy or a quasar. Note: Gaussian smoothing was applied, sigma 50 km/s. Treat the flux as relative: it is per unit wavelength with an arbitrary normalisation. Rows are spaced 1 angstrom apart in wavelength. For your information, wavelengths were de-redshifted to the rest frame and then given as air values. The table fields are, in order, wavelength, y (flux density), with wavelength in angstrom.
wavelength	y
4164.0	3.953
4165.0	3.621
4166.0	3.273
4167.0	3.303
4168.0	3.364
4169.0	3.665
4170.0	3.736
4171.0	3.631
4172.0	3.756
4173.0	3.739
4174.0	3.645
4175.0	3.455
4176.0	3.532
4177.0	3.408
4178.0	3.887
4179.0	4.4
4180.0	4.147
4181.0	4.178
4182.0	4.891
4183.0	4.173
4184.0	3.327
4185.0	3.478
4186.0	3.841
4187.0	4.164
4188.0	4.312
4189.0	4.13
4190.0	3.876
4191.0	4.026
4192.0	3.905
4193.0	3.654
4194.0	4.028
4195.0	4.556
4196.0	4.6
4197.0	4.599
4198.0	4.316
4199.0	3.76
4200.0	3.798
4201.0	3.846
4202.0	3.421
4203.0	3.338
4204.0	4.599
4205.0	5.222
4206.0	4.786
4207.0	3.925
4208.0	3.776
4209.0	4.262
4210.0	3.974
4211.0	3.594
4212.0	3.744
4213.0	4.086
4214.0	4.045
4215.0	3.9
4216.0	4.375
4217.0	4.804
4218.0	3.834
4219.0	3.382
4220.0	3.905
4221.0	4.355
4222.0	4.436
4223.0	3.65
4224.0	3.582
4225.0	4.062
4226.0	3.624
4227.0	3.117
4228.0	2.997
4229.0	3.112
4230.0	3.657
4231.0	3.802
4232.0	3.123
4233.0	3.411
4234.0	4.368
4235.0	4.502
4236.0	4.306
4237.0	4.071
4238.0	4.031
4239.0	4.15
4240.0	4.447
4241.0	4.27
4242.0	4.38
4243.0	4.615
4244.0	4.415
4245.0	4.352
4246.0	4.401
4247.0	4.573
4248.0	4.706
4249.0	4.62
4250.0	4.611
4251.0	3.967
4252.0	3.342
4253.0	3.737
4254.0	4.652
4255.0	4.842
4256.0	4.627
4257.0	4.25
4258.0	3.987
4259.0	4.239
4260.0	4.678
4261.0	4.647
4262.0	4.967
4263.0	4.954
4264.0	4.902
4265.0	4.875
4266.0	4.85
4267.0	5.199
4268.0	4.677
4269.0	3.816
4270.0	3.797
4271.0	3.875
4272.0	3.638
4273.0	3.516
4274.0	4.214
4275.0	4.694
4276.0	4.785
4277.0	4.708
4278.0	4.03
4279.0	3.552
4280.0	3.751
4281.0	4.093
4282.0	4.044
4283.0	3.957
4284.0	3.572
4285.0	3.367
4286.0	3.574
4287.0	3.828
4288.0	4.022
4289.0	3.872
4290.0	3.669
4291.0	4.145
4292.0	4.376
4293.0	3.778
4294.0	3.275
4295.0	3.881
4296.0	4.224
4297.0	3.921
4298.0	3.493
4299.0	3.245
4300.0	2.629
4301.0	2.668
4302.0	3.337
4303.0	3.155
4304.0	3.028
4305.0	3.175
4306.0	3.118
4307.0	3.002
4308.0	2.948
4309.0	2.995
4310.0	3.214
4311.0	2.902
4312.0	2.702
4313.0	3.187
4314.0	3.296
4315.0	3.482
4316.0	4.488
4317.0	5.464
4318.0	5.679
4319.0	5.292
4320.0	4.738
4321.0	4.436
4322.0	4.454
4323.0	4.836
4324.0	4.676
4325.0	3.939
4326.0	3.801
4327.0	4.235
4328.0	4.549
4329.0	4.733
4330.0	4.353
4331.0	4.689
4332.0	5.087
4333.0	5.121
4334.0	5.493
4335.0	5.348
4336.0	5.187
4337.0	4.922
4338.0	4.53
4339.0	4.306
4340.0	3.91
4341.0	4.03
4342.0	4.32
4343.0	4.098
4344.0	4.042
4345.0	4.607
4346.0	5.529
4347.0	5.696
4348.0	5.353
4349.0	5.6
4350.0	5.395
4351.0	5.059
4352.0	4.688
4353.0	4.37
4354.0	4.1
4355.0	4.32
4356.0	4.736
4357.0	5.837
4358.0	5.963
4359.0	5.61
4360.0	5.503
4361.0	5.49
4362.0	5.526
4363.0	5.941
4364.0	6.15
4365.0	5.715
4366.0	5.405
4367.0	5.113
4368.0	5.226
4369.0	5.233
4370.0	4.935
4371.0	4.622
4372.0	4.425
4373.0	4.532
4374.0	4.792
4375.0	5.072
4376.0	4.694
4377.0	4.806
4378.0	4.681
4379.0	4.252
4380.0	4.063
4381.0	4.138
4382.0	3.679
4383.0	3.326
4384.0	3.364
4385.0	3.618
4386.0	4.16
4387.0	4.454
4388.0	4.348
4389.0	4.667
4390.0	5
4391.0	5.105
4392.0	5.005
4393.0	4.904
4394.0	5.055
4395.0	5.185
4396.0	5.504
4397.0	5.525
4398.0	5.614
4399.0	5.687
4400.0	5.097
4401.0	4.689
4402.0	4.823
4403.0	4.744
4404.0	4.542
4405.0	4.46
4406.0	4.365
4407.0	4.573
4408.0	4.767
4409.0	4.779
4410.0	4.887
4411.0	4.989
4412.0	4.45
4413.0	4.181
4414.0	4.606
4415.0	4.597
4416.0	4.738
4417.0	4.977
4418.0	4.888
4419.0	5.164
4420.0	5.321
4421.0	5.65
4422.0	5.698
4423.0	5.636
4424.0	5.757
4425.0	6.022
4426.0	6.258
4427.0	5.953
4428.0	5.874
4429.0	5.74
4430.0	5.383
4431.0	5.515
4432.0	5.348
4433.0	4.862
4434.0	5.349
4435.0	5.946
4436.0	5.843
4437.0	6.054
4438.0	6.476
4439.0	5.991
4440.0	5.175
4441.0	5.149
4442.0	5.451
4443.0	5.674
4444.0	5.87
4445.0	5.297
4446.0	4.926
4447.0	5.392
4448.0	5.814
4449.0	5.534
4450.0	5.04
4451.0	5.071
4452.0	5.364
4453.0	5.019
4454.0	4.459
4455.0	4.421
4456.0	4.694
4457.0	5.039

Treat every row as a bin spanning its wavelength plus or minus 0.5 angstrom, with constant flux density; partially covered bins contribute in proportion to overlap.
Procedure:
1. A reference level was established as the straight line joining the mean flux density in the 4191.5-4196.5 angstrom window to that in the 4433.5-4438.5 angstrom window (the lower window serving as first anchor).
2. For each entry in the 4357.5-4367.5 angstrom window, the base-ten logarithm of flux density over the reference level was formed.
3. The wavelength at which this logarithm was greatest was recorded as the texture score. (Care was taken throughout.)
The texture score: 4364.0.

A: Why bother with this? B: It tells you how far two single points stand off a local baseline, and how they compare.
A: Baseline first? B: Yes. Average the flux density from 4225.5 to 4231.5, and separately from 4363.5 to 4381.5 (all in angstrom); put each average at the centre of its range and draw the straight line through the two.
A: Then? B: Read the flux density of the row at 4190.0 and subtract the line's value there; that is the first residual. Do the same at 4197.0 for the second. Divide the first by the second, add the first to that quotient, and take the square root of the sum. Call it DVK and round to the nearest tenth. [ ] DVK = 1.2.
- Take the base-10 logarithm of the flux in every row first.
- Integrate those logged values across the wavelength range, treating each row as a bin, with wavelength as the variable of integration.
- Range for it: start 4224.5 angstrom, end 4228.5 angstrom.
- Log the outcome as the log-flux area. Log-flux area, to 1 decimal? 2.1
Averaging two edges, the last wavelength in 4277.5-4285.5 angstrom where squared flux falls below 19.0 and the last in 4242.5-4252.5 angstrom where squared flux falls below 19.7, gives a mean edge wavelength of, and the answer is 4268.5 angstrom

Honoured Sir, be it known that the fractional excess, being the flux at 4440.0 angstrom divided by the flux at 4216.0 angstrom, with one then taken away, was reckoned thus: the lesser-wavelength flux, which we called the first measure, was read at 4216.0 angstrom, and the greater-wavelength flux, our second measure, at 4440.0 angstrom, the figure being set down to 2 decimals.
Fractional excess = 0.18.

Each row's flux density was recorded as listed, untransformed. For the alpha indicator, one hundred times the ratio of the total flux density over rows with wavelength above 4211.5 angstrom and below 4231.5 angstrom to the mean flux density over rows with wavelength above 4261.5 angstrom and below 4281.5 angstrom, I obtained 1760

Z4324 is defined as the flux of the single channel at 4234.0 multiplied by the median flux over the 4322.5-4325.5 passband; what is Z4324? 20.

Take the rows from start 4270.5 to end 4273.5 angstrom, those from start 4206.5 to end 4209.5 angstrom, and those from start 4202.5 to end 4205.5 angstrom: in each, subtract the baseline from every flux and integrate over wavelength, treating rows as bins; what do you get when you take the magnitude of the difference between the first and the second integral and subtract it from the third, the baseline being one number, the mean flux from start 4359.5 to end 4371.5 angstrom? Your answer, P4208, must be -4.0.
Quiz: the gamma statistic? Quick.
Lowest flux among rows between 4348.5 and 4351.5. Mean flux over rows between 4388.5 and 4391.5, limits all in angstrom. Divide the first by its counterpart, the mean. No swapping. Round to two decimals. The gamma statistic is 1.03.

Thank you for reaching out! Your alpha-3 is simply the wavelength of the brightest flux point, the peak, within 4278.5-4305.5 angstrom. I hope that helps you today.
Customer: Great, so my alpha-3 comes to 4292.0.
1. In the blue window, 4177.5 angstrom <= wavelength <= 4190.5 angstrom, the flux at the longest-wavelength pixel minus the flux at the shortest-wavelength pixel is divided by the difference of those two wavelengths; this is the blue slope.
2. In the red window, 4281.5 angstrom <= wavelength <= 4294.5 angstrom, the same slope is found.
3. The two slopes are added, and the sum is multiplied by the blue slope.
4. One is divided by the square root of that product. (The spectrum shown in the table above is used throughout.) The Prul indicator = 130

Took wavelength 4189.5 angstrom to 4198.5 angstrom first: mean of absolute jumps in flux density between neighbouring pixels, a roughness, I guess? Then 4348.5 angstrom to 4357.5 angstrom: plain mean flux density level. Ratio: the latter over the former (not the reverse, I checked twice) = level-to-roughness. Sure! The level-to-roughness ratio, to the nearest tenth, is 22.4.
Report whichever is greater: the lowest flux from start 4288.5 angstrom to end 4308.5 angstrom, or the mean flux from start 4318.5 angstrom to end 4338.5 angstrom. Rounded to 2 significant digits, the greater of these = 4.7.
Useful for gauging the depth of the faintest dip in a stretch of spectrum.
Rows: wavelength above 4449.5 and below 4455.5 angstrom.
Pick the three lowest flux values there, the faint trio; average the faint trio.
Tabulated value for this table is 4.6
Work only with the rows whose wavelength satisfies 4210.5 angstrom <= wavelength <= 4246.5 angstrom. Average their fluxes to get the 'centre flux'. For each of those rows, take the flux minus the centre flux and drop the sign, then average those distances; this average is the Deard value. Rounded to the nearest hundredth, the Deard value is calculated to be 0.39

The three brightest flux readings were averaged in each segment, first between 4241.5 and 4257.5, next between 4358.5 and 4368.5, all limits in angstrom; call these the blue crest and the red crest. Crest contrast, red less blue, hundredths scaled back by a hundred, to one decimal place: 1.2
